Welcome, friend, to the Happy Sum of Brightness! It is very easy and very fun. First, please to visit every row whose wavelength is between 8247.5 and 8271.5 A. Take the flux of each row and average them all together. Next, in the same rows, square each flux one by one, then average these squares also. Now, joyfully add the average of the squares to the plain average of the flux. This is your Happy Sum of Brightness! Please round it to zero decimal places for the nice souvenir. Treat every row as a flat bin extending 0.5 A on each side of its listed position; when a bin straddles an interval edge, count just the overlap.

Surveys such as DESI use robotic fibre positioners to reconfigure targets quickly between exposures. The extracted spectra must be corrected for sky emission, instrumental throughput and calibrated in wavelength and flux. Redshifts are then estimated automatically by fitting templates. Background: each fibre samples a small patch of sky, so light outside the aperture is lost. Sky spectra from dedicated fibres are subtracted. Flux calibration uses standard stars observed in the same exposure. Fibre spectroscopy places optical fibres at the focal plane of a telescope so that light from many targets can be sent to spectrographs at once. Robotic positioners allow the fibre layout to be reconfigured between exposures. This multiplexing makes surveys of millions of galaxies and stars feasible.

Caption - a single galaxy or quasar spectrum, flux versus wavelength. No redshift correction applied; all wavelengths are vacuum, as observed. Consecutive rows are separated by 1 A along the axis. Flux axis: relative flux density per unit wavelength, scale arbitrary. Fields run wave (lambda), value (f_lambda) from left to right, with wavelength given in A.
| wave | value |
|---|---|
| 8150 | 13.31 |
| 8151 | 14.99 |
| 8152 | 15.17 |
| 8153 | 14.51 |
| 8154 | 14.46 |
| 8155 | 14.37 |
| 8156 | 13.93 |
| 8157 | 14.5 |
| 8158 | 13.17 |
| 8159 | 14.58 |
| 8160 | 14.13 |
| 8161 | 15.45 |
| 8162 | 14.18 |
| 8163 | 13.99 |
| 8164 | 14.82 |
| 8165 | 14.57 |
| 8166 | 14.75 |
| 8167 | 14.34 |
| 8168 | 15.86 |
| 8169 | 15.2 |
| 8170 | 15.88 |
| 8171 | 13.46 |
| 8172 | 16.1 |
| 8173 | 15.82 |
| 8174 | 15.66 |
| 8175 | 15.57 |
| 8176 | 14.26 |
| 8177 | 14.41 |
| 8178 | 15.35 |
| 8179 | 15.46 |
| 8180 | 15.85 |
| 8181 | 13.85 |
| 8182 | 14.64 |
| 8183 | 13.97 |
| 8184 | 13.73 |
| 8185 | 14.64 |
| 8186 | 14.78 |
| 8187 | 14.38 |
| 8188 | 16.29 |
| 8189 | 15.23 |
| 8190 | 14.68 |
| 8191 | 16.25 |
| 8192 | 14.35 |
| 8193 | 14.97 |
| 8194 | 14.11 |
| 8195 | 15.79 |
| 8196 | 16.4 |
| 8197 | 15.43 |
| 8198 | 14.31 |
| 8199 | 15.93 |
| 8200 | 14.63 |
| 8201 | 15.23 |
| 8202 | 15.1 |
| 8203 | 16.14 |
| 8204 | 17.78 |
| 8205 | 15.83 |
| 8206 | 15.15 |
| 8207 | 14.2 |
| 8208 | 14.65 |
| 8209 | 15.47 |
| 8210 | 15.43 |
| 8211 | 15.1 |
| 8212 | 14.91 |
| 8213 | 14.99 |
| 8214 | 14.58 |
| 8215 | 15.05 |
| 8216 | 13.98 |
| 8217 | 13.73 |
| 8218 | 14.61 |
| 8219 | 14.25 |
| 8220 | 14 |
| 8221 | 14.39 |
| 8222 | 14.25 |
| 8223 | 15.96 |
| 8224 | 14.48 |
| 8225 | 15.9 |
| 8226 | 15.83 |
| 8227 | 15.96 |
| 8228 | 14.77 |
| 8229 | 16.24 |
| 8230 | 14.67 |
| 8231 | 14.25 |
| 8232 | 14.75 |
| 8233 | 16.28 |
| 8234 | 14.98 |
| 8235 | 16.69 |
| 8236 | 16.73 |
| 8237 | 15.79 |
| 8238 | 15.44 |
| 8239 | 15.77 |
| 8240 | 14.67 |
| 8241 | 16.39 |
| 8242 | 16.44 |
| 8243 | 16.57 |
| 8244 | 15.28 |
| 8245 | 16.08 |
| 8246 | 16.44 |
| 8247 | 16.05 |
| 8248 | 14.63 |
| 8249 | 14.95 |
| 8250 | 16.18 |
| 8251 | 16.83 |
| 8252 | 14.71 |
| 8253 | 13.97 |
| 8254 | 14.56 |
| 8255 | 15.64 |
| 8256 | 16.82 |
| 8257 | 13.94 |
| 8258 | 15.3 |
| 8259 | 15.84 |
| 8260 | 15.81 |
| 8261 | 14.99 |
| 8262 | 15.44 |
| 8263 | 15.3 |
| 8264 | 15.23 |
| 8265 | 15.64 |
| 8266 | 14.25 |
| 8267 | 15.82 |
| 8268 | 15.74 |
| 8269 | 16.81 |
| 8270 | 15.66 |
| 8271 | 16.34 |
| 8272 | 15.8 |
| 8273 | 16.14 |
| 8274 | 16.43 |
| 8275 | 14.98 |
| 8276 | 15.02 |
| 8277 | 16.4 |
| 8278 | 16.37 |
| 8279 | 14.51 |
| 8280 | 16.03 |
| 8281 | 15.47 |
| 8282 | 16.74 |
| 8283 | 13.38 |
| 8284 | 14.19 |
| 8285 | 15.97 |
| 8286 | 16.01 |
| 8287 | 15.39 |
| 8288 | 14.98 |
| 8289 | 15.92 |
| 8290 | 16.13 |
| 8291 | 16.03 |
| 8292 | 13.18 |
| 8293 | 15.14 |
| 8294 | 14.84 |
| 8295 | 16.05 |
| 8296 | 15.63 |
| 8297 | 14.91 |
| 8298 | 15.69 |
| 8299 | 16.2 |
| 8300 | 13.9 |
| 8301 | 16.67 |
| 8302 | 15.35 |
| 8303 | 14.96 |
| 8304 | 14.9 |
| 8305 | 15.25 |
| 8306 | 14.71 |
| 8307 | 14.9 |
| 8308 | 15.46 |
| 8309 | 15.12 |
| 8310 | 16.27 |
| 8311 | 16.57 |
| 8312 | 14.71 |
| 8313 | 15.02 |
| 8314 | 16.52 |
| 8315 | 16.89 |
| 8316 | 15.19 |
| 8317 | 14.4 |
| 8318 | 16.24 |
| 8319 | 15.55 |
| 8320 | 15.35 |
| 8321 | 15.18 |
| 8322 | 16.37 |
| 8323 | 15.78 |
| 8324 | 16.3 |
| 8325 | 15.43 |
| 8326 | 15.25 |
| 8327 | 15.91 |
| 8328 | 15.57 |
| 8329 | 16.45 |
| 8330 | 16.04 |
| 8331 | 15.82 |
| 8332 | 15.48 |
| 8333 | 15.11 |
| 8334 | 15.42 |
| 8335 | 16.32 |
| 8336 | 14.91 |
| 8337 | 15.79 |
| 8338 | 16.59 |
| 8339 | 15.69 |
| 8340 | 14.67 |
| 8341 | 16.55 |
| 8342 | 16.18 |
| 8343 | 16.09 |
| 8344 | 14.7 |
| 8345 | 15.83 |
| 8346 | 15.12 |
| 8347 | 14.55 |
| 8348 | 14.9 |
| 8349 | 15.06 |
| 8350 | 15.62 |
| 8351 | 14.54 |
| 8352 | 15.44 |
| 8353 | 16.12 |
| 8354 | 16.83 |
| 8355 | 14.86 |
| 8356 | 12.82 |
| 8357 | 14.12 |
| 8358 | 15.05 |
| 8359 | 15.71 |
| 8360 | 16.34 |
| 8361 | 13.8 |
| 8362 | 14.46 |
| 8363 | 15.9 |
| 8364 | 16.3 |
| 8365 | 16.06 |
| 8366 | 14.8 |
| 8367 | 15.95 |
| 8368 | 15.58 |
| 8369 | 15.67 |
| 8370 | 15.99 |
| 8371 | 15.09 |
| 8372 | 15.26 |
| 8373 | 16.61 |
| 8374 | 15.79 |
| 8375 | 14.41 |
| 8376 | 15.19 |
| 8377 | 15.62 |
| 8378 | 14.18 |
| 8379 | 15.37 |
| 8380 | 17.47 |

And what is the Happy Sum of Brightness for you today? 254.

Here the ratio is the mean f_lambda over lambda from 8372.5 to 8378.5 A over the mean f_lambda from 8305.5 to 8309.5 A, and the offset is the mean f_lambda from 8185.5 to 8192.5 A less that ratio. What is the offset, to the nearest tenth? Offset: 14.1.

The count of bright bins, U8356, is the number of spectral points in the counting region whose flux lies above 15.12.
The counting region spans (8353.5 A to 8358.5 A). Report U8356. 1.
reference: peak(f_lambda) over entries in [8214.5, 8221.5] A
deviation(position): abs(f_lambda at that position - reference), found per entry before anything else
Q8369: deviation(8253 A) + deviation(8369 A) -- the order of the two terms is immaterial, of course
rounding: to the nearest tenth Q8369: 1.7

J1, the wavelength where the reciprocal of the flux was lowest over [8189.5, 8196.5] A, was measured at 8196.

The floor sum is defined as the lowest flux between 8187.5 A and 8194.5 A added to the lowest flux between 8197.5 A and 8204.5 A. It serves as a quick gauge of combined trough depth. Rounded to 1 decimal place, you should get 28.4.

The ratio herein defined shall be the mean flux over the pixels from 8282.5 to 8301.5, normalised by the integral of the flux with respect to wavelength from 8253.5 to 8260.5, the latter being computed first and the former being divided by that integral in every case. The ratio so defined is 0.14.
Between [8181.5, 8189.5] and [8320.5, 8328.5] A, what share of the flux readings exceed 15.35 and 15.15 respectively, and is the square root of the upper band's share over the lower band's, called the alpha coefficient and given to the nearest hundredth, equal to 2.83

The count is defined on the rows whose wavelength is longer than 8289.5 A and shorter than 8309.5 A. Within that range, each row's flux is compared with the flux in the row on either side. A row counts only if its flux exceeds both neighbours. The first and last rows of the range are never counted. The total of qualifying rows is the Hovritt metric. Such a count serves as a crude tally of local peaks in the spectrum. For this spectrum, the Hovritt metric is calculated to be 6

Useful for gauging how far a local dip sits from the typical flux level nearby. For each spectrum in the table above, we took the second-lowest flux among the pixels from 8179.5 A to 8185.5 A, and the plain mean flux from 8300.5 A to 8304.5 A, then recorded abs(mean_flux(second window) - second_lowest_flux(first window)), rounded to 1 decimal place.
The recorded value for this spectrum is 1.6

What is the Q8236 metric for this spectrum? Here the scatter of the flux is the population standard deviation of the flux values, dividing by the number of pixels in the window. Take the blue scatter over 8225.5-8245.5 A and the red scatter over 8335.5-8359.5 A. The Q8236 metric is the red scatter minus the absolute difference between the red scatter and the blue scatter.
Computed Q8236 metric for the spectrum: 0.76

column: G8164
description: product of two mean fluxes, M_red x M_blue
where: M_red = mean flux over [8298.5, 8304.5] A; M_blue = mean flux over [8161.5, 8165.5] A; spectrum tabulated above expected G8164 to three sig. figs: 221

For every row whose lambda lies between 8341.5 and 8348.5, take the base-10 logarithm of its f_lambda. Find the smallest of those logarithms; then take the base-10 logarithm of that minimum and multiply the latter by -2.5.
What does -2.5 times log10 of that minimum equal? -0.164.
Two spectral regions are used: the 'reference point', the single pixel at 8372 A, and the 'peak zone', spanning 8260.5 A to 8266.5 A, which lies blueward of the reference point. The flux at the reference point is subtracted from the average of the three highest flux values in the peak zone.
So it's 0.2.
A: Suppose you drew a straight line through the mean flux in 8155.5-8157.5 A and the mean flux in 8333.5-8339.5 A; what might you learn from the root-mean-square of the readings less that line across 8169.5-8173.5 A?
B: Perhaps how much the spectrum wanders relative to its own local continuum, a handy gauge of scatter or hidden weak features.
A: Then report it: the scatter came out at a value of 1.4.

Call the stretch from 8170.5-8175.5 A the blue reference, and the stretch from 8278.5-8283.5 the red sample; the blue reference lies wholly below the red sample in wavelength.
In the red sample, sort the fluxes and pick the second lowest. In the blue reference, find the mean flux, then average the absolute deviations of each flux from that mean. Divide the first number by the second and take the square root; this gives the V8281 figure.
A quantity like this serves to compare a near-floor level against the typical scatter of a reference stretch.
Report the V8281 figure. 4.41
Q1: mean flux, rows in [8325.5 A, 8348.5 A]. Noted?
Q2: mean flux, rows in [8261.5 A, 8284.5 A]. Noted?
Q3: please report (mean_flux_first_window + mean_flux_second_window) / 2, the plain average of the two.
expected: 15.6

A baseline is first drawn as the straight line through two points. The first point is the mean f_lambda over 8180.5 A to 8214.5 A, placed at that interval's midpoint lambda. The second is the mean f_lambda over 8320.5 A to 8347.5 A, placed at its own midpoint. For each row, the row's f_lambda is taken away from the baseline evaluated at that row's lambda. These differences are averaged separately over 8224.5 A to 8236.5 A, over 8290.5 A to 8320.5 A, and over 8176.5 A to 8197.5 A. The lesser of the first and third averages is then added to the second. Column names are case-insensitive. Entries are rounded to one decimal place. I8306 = -0.2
